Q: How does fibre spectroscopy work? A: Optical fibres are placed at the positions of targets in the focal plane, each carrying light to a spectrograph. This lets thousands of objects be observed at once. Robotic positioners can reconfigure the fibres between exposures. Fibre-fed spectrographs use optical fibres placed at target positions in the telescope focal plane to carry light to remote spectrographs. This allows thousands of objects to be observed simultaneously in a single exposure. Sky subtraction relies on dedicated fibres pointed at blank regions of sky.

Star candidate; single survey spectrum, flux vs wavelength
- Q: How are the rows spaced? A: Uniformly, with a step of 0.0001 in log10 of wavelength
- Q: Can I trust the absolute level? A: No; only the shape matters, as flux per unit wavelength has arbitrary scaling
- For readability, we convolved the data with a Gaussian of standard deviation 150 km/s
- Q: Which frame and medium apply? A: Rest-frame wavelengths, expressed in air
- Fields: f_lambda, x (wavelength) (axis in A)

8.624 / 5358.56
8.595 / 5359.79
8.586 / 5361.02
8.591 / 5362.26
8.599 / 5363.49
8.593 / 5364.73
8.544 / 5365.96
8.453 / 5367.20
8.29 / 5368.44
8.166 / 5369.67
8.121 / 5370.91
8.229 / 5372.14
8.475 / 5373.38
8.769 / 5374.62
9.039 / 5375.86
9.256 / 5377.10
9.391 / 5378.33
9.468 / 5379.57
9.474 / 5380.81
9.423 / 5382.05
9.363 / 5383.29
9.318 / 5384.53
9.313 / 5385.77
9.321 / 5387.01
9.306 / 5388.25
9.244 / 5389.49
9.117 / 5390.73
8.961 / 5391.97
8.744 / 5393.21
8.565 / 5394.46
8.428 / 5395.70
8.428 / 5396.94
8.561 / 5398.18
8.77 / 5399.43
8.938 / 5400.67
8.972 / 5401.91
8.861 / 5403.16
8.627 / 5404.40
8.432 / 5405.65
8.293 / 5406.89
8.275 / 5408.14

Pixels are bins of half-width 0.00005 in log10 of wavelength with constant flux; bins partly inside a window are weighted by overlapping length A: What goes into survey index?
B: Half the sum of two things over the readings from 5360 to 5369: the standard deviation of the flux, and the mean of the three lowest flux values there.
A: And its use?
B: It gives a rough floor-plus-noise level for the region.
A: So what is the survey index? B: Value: 4.27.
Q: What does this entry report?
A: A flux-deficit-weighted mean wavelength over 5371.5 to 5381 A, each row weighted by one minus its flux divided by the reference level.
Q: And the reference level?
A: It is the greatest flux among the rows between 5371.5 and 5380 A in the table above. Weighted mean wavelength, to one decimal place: 5373.8 A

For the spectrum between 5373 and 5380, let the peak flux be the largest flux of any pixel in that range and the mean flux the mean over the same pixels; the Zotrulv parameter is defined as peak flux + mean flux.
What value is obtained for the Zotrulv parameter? 18.5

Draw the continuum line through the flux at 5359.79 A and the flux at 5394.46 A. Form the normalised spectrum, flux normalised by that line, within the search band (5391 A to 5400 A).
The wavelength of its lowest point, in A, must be 5395.70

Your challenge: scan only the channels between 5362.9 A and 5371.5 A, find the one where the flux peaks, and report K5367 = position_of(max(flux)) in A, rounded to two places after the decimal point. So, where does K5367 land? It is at 5363.49 A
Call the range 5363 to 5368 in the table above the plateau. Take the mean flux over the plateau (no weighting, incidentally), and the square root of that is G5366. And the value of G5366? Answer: 2.92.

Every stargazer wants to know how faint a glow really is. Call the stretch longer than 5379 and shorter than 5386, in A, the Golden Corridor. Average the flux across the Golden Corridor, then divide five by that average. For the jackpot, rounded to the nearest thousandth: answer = 0.532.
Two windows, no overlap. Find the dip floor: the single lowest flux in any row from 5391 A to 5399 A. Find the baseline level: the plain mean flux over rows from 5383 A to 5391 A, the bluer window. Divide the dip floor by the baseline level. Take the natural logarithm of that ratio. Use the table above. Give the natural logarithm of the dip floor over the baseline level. -0.097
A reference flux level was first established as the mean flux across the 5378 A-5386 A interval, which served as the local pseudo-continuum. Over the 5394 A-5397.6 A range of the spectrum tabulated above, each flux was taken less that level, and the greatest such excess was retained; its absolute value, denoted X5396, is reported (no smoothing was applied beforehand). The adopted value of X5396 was 0.83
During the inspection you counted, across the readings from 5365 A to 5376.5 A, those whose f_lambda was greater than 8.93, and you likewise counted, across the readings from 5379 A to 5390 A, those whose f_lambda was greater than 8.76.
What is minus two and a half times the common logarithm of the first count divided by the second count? 2.4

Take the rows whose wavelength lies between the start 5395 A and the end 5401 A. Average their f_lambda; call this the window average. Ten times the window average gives 86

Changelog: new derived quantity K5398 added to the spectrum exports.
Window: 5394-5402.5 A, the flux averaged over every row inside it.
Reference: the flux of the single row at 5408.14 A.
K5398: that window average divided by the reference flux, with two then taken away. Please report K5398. -0.95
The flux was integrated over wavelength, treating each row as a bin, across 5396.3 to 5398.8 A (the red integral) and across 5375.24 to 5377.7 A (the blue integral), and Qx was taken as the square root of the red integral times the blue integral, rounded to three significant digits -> 21.9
